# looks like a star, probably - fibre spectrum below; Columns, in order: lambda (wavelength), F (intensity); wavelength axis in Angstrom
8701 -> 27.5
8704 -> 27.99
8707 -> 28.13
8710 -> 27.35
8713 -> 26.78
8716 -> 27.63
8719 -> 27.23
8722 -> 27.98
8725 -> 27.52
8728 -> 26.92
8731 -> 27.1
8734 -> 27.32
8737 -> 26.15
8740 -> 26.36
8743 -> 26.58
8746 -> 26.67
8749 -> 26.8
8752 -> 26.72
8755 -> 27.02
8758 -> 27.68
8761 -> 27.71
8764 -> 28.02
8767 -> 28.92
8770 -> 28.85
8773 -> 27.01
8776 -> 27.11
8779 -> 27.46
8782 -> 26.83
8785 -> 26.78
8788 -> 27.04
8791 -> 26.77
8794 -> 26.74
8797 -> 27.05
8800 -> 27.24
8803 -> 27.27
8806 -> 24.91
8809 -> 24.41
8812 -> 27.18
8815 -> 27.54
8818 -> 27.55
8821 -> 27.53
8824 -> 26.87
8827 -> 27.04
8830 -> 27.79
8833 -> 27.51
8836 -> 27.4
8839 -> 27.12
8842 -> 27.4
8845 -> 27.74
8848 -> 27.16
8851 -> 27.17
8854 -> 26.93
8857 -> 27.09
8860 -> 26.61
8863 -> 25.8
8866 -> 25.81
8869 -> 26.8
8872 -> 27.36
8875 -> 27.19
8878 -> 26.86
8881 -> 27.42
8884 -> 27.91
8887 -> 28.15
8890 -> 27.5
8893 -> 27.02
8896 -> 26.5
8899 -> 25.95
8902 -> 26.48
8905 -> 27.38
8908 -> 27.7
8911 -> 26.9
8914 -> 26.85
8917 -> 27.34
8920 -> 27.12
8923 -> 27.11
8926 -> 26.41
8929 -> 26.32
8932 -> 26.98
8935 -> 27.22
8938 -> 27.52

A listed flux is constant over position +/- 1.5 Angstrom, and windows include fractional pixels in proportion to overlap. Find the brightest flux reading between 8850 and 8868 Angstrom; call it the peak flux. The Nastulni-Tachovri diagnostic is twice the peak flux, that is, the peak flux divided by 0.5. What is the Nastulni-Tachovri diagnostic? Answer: 54.3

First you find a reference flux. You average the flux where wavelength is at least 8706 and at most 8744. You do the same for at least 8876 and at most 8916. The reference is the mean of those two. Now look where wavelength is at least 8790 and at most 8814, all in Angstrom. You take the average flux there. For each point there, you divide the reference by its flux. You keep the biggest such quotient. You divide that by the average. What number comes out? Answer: 0.0420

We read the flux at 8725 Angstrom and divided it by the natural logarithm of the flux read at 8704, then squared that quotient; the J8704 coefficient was 68.2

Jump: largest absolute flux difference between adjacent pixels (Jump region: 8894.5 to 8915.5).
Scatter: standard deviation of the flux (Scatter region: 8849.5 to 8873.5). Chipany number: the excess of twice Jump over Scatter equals 1.2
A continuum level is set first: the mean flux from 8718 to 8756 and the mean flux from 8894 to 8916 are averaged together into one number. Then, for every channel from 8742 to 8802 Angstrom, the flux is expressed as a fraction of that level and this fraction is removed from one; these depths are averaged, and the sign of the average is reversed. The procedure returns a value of 0.013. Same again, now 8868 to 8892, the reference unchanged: 0.019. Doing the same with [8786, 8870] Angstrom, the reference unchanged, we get 0.001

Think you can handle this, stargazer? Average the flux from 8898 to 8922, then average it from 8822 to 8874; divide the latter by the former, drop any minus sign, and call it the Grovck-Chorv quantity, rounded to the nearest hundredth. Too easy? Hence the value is 1.00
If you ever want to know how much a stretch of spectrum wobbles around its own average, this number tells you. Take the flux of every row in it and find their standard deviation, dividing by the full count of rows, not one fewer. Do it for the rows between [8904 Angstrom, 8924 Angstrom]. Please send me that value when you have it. 0.3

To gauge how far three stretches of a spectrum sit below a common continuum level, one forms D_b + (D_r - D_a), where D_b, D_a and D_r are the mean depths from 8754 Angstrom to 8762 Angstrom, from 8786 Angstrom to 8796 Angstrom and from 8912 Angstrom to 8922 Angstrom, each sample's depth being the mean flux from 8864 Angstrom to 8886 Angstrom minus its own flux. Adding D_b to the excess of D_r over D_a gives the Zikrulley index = -0.7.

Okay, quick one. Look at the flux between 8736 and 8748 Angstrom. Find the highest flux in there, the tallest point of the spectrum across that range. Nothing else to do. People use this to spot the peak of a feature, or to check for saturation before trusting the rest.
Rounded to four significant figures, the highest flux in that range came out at 26.67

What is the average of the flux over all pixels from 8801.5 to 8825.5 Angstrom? 26.7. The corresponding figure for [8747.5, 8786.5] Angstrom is 27.5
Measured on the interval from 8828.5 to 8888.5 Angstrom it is 27.2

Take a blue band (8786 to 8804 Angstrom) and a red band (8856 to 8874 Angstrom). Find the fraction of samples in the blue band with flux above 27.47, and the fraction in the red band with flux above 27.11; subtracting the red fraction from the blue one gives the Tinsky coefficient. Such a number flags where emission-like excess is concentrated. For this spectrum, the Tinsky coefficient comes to -0.17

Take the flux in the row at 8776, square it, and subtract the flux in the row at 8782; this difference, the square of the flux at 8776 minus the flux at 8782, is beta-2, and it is 708.1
